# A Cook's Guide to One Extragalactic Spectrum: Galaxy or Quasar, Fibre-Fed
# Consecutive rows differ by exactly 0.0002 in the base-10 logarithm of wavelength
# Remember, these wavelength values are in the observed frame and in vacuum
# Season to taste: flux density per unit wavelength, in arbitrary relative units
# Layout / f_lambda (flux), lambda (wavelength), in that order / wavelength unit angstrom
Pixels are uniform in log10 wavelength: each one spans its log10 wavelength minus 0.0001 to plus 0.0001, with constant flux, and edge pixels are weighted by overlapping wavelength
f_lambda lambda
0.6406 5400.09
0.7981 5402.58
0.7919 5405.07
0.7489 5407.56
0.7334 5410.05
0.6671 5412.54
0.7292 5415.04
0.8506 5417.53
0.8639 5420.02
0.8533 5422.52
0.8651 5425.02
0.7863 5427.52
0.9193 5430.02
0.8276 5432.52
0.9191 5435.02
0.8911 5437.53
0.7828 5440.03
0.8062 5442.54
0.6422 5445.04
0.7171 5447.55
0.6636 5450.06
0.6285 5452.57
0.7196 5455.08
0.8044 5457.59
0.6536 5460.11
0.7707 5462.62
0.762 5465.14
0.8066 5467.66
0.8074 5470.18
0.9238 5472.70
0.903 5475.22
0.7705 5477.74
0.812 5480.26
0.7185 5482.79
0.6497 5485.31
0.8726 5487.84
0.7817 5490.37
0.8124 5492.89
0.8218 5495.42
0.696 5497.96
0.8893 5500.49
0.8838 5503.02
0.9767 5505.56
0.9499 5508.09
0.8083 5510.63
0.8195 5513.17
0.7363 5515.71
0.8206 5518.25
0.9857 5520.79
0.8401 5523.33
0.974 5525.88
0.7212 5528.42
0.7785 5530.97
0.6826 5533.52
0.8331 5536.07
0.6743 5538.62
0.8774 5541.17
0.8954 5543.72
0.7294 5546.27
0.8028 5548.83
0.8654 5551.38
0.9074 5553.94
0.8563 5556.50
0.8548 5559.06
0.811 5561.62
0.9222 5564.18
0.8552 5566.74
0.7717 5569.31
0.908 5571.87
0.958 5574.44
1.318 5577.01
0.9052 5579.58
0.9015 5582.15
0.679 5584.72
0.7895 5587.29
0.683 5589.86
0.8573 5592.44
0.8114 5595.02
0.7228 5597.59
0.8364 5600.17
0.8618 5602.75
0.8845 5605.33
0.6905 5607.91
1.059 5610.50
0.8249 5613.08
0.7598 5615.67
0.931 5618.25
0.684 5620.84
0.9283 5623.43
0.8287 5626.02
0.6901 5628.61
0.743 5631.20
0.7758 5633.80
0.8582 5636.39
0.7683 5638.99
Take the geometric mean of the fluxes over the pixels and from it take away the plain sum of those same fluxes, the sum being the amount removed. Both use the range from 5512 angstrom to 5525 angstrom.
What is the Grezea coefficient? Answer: -3.4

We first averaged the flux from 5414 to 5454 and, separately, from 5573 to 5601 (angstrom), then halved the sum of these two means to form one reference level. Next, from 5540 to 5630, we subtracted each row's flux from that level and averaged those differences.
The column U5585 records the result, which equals -0.019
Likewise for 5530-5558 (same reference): 0.019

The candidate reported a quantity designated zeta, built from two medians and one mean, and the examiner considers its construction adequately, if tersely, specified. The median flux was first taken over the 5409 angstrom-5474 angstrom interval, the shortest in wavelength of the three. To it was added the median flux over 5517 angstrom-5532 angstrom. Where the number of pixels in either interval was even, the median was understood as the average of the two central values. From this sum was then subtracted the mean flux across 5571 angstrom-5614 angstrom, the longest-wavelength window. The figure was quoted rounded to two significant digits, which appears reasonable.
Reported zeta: 0.76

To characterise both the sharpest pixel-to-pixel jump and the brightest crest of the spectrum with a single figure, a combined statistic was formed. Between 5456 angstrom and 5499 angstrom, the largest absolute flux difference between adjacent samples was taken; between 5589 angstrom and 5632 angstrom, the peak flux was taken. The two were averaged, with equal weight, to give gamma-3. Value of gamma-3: 0.64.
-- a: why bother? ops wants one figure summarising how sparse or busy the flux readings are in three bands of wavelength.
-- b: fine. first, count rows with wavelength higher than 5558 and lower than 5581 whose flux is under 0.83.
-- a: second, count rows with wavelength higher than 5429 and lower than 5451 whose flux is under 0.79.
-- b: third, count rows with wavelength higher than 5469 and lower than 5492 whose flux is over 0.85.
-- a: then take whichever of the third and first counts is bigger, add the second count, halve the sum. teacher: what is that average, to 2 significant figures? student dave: 3.5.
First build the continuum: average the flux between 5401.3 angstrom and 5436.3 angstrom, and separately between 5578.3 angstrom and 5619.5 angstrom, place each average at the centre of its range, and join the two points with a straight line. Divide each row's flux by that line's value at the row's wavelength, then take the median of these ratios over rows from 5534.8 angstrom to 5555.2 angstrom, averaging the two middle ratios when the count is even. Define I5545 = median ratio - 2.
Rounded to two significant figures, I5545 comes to -0.97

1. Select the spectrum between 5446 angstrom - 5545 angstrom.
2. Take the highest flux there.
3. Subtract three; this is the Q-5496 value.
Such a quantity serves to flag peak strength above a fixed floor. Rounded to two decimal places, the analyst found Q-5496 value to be -2.01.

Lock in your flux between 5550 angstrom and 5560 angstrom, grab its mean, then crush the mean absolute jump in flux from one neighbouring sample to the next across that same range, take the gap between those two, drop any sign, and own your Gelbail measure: 0.84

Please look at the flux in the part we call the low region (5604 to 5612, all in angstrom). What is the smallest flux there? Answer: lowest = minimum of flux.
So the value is 0.6905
